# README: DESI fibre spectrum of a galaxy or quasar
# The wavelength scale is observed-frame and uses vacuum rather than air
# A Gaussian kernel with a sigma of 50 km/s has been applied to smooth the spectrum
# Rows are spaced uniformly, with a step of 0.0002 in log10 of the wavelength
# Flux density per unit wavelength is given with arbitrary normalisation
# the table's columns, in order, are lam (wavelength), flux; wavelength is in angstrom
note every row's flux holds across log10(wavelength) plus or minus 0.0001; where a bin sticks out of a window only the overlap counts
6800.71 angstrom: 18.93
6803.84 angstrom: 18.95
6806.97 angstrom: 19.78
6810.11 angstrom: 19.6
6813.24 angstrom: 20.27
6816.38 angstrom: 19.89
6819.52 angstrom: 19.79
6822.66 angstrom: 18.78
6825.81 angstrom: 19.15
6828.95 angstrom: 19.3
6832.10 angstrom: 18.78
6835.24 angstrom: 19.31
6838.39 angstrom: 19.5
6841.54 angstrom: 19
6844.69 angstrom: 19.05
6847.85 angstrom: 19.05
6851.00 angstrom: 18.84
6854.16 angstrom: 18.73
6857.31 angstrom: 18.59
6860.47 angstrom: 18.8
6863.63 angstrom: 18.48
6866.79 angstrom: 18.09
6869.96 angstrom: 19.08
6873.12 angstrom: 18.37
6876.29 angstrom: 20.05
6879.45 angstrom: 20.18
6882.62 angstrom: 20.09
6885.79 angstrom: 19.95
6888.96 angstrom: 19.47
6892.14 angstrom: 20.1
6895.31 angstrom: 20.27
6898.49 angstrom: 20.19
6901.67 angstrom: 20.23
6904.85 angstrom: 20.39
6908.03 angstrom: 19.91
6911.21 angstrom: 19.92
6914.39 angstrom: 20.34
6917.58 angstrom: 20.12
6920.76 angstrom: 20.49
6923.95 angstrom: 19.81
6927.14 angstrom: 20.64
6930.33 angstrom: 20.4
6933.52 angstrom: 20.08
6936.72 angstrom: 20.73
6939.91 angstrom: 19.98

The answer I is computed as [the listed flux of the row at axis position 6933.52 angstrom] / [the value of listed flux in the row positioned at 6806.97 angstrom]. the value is 1.02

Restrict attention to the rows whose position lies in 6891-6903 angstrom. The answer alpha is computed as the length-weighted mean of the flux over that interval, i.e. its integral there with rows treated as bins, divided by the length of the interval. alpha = 20.2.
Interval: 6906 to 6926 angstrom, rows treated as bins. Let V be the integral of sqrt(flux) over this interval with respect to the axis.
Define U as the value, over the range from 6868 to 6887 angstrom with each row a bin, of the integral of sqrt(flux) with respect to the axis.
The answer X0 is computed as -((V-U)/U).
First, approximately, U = 84.1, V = 89.7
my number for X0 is -0.067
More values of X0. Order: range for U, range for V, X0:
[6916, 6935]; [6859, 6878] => 0.036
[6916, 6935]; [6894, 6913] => 0.003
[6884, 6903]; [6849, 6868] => 0.036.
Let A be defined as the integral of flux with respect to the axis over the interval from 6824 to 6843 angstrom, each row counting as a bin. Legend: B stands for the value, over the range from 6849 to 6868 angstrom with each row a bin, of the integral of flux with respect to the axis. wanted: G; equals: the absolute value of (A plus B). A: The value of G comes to 718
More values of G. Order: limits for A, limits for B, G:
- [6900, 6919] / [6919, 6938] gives 769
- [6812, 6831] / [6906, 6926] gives 773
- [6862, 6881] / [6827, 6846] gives 726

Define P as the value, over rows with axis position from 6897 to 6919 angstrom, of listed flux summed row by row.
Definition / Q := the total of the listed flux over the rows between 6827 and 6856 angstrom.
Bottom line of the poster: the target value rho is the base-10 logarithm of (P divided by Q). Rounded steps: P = 141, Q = 172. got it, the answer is -0.08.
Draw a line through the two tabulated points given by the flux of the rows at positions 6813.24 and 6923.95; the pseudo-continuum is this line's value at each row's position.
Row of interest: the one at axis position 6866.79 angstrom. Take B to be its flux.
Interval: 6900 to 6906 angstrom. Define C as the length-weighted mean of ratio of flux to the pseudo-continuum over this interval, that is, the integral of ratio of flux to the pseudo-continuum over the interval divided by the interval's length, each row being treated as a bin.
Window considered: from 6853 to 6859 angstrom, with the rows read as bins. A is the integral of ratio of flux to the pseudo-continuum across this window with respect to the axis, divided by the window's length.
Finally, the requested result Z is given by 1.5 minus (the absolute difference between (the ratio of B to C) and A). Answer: -15.3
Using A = 0.93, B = 18.09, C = 1.02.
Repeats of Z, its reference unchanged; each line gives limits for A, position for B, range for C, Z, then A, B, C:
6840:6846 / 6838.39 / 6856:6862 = -18.5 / 0.94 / 19.5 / 0.93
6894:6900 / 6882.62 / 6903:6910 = -17.3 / 1.01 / 20.09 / 1.01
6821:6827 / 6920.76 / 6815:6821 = -18.5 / 0.94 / 20.49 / 0.98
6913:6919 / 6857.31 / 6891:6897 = -15.8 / 1.02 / 18.59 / 1.01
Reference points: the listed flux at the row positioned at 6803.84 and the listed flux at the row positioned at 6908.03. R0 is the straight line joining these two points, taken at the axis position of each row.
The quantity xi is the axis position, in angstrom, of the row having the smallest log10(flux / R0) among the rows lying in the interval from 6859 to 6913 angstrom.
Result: 6866.79 angstrom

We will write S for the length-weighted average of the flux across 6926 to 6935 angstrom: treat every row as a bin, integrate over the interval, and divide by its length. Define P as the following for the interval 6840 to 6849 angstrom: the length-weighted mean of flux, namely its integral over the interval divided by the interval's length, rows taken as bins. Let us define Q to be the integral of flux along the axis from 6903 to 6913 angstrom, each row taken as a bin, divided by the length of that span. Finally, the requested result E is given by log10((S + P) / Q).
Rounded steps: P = 19.0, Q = 20.1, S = 20.4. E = 0.292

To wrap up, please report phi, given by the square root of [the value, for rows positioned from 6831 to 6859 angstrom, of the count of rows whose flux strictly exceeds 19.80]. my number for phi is 0.0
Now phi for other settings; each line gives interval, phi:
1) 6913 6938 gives 2.8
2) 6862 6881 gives 1.4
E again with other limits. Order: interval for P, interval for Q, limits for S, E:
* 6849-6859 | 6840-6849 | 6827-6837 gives 0.299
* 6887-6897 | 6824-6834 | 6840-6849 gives 0.310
